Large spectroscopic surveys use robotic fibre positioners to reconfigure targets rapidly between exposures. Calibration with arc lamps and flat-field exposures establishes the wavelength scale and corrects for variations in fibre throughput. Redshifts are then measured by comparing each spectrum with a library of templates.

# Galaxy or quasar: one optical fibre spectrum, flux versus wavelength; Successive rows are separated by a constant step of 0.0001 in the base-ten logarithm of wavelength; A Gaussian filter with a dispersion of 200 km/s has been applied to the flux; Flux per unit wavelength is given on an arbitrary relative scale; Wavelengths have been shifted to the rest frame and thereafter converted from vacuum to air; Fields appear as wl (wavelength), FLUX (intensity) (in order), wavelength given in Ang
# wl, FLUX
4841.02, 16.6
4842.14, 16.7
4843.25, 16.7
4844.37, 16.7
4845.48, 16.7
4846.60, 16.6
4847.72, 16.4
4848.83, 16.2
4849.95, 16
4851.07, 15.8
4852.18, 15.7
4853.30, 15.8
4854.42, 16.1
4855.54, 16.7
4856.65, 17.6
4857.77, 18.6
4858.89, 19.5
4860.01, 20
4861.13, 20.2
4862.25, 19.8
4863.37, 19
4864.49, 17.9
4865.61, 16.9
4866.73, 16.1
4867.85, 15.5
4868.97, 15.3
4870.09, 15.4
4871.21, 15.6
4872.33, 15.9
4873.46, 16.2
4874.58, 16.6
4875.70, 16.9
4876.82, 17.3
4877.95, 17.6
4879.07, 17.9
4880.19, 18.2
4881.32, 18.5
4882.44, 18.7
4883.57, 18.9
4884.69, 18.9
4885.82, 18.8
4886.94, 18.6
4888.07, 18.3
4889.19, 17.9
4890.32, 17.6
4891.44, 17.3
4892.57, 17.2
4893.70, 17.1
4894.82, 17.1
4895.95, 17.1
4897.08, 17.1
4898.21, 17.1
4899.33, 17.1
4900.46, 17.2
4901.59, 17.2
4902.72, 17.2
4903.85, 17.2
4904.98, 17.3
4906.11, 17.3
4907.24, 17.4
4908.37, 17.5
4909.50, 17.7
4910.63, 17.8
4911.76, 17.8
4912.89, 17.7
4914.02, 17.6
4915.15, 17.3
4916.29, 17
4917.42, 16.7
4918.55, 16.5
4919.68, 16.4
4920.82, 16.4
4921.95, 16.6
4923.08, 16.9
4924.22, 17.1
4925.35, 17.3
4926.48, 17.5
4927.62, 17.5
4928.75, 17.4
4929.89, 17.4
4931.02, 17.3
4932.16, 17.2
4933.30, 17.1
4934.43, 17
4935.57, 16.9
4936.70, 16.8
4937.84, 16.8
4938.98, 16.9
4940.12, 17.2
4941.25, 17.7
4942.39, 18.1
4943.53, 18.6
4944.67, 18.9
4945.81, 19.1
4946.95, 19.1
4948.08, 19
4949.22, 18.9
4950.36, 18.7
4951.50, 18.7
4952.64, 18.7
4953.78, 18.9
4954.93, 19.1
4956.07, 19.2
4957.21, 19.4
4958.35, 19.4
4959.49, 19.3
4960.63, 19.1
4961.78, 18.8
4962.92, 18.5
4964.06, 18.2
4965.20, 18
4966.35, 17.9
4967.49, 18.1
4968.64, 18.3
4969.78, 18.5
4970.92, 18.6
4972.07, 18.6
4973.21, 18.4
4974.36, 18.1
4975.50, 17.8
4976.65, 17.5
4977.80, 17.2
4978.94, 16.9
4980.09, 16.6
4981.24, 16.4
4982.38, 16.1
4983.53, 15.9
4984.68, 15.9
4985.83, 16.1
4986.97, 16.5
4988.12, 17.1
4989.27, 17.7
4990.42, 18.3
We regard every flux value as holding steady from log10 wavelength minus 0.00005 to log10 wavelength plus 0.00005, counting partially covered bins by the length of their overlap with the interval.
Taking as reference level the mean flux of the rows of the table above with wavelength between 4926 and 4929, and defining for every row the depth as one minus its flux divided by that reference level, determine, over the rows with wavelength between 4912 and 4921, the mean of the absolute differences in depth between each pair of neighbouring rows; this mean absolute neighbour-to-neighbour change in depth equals 0.011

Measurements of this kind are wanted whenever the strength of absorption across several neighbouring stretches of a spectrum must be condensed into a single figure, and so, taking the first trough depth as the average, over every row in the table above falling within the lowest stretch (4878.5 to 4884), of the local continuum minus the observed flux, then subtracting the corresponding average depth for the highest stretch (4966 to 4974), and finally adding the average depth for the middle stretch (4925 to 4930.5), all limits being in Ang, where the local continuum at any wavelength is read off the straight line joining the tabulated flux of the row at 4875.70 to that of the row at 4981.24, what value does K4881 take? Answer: -0.4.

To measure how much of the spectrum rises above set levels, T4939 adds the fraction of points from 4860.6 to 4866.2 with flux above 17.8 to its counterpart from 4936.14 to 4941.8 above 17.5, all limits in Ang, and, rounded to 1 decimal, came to 1.0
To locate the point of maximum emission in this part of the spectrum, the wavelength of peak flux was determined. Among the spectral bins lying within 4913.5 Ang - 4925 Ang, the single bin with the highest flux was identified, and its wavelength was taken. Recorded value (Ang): 4914.02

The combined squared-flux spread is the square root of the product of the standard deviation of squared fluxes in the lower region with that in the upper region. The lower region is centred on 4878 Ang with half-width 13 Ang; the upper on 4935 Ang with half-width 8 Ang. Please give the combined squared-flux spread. 23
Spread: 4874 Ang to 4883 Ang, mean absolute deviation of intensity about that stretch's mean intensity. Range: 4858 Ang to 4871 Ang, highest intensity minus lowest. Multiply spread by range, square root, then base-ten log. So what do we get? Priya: 0.24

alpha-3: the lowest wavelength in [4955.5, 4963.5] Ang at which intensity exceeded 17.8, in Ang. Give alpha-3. 4956.07 Ang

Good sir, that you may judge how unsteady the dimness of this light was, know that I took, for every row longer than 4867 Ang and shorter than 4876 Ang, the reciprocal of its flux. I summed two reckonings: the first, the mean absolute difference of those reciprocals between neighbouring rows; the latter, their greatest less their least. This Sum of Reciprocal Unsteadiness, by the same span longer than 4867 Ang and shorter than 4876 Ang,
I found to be 0.0072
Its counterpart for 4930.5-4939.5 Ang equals 0.0020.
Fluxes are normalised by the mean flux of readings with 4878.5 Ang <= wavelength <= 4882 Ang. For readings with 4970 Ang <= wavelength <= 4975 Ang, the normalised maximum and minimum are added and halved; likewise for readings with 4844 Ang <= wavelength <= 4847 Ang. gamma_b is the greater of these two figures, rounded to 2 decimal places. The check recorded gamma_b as 1.01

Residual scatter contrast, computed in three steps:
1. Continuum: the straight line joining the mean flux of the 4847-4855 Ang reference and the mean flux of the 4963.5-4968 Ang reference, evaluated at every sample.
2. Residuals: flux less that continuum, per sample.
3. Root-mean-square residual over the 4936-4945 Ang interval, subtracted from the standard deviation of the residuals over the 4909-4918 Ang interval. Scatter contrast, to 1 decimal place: -0.3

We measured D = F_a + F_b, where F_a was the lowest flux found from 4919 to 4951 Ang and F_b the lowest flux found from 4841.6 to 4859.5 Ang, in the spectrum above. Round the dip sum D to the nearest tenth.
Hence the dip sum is 32.1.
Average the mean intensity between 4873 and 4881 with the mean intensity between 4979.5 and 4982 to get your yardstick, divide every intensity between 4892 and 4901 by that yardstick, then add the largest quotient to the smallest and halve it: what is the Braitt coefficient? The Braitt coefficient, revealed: 1.02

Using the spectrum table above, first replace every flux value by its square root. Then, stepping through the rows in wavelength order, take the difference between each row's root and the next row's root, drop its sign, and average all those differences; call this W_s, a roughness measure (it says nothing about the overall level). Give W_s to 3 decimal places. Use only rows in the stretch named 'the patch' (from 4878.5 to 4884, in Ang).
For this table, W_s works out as 0.029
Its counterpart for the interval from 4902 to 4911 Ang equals 0.010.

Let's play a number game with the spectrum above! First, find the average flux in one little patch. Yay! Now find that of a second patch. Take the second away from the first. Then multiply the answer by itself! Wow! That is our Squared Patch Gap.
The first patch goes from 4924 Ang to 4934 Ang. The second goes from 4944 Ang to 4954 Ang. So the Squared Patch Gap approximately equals 2.5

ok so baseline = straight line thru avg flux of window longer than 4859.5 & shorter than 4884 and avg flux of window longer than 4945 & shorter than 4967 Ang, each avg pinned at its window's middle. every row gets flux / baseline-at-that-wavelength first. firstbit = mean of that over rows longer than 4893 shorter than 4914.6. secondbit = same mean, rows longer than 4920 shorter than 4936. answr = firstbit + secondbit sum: 1.89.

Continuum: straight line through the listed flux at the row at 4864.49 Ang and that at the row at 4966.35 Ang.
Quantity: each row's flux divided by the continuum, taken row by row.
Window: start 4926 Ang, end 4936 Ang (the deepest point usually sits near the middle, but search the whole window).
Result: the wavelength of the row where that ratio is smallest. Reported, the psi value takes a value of 4935.57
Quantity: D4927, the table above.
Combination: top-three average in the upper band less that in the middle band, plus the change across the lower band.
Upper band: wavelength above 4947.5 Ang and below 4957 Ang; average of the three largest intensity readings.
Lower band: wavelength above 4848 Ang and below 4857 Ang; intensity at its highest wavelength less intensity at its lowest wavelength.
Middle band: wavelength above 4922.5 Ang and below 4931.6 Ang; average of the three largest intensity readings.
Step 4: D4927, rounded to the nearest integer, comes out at 3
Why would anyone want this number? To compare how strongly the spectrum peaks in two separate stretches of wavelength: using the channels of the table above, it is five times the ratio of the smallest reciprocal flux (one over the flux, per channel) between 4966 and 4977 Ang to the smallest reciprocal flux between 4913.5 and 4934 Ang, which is 4.7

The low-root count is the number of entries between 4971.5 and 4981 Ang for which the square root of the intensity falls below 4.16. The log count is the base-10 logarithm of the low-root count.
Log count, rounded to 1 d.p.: 0.5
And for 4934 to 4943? 0.8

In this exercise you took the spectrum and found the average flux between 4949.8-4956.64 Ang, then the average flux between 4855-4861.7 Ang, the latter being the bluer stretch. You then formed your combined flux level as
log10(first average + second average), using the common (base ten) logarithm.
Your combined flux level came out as 1.58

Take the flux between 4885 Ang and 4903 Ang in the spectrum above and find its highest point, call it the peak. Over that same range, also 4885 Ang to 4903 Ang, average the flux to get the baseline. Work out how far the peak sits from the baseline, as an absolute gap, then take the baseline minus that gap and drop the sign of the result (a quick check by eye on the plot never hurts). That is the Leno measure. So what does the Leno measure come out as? 16.2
